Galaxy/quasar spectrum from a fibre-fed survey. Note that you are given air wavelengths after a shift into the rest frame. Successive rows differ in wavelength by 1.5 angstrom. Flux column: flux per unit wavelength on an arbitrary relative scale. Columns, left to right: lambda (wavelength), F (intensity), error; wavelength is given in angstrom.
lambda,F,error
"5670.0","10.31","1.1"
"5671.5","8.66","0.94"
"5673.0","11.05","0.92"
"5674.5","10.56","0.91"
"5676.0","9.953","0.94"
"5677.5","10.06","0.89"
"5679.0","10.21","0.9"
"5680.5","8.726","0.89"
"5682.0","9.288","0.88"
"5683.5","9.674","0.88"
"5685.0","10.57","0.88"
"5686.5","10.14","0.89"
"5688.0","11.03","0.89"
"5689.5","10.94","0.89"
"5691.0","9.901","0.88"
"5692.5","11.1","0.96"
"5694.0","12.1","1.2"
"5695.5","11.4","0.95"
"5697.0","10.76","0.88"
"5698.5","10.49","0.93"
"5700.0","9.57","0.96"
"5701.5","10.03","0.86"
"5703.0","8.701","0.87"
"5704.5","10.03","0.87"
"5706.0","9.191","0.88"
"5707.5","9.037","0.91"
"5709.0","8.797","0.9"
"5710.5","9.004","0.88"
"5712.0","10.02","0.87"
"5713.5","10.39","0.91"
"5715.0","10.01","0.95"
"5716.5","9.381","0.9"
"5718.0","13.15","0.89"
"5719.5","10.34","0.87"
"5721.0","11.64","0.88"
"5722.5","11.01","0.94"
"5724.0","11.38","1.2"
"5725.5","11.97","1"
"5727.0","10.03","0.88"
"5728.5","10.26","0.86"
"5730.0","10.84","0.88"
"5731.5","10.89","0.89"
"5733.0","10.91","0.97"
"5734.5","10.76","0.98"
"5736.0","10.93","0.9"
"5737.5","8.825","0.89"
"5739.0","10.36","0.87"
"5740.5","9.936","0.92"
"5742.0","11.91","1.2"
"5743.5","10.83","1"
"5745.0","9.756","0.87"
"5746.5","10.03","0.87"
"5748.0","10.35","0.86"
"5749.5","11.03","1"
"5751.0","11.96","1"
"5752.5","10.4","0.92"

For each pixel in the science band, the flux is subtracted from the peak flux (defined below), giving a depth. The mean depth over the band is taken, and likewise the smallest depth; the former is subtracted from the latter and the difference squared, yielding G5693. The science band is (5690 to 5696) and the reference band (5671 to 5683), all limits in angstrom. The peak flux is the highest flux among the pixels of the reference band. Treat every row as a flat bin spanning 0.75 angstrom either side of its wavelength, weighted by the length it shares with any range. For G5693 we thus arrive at 1.0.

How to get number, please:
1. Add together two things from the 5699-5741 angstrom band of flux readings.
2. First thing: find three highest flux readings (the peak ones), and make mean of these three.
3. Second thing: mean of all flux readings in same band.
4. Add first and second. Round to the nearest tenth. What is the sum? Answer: 22.5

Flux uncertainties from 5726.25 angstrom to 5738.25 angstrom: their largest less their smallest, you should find 0.12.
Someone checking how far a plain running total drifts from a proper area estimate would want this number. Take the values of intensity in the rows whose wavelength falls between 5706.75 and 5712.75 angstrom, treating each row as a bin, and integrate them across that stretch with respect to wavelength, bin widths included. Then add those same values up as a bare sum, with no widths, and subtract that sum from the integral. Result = 18.4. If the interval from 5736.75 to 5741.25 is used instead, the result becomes 14.6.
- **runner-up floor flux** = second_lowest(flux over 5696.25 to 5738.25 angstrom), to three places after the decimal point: 8.797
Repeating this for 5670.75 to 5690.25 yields 8.726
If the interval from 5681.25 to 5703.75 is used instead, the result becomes 9.288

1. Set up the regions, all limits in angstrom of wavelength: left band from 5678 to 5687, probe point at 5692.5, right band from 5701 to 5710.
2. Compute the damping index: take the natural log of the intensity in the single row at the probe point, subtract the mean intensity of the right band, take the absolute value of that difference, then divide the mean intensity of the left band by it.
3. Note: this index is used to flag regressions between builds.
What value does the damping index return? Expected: 1.42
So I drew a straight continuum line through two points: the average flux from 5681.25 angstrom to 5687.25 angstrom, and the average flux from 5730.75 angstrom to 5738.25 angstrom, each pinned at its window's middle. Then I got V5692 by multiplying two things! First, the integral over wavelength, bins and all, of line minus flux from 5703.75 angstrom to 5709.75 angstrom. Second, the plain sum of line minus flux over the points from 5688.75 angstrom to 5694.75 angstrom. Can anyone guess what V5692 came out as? -22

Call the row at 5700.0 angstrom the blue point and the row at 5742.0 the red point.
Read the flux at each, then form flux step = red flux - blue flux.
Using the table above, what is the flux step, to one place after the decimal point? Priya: 2.3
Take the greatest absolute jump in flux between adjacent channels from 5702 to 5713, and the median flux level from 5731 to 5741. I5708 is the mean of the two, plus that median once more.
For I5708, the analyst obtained 16.8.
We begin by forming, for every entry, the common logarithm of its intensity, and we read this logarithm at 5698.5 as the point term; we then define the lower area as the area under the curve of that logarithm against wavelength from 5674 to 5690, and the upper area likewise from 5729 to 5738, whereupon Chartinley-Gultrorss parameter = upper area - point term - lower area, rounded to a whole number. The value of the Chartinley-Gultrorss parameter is -8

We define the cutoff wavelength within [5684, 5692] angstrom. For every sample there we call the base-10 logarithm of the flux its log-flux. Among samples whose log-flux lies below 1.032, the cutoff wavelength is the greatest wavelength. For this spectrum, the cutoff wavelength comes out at 5691.0 angstrom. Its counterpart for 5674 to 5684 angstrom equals 5683.5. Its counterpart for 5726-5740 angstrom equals 5739.0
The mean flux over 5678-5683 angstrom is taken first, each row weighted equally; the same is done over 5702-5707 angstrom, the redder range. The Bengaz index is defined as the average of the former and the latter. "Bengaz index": 9.4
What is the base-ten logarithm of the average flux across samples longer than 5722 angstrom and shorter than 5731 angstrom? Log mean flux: 1.04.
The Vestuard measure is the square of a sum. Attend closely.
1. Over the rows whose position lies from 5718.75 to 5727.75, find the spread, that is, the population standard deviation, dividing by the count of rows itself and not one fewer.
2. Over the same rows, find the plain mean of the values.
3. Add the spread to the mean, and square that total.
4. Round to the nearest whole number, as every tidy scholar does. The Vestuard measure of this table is 138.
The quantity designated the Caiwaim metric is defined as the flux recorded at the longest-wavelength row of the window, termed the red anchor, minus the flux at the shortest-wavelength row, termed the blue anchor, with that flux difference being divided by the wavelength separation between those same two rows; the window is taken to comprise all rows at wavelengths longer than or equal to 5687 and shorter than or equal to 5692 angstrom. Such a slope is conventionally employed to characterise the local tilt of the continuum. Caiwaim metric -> -0.4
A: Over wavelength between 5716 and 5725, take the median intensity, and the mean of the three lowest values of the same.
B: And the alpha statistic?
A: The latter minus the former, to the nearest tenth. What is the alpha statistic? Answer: -1.0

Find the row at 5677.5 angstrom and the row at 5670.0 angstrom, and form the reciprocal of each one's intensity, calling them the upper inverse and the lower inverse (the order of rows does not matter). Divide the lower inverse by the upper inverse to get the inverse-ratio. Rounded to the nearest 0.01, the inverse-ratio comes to 0.98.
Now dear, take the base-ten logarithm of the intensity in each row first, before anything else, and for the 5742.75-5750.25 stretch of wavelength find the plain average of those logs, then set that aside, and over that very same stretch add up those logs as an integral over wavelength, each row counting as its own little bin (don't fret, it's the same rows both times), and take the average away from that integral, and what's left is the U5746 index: 6.61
